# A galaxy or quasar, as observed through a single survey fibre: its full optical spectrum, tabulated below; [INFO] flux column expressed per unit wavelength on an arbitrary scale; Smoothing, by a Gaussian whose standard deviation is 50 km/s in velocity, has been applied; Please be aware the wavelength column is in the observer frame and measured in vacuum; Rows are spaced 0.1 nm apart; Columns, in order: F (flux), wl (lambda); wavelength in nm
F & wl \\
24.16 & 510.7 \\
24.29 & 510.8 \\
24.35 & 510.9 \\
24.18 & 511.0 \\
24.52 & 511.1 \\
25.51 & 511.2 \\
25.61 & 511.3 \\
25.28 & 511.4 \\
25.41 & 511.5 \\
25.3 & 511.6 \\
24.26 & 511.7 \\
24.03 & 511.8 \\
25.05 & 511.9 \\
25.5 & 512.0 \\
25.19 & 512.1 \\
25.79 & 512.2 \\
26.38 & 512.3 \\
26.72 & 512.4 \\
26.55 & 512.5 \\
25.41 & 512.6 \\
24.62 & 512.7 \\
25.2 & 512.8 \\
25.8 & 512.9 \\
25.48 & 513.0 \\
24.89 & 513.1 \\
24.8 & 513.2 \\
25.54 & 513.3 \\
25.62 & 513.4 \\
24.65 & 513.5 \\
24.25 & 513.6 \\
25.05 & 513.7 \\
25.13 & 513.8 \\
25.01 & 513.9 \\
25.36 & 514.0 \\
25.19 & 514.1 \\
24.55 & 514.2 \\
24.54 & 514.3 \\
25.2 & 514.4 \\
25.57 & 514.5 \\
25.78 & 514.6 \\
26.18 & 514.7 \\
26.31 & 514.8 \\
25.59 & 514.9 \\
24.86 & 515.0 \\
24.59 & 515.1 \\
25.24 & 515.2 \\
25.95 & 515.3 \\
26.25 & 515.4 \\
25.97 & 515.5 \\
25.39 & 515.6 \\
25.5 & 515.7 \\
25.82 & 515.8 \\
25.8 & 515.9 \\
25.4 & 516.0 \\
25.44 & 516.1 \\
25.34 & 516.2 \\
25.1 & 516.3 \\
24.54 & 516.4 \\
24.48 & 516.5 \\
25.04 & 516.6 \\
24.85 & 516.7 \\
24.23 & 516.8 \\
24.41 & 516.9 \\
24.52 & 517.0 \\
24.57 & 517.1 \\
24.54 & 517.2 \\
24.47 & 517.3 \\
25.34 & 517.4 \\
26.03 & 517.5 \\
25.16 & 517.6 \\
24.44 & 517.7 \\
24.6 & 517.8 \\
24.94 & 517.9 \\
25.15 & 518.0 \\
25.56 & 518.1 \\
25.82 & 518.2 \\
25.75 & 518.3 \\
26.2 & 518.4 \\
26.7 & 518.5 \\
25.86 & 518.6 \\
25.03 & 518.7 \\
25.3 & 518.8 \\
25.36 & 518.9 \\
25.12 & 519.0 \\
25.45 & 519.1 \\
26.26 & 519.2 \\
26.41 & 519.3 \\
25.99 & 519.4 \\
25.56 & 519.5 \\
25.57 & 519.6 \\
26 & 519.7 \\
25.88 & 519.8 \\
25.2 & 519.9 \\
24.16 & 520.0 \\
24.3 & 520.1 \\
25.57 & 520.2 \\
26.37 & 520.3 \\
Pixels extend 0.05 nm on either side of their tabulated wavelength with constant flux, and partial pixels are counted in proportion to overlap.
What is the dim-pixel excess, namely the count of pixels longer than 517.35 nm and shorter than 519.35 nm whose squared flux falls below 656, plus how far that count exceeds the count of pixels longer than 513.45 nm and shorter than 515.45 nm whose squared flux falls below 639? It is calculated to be 12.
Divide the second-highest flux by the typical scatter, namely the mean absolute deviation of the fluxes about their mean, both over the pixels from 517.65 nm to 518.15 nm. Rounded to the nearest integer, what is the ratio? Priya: 75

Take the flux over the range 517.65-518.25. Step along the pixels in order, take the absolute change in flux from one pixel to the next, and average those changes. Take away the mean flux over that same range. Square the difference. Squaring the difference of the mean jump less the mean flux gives 615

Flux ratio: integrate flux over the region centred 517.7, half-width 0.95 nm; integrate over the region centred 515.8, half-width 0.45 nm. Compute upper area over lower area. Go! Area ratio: 2.07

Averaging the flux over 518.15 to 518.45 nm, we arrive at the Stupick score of 25.9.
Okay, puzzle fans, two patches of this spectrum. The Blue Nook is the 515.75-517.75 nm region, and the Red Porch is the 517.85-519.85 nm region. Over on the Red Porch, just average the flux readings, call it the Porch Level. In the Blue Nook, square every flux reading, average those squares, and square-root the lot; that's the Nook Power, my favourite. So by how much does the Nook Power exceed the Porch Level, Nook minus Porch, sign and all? -0.7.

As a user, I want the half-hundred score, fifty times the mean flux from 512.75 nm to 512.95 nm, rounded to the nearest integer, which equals 1275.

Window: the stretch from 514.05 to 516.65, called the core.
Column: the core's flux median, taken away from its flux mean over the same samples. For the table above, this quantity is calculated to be -0.025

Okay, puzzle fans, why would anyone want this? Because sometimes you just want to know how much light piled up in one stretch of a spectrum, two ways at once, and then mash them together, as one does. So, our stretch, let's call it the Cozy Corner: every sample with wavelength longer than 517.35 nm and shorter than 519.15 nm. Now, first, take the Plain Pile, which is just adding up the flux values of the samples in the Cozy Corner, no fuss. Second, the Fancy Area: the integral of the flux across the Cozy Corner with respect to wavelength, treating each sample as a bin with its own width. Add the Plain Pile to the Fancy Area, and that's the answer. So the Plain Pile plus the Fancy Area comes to 504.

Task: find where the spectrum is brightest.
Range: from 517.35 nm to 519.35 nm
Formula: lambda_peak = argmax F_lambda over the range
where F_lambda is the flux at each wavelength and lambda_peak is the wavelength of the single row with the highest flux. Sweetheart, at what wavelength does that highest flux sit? 518.5 nm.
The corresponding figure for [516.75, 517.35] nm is 517.1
